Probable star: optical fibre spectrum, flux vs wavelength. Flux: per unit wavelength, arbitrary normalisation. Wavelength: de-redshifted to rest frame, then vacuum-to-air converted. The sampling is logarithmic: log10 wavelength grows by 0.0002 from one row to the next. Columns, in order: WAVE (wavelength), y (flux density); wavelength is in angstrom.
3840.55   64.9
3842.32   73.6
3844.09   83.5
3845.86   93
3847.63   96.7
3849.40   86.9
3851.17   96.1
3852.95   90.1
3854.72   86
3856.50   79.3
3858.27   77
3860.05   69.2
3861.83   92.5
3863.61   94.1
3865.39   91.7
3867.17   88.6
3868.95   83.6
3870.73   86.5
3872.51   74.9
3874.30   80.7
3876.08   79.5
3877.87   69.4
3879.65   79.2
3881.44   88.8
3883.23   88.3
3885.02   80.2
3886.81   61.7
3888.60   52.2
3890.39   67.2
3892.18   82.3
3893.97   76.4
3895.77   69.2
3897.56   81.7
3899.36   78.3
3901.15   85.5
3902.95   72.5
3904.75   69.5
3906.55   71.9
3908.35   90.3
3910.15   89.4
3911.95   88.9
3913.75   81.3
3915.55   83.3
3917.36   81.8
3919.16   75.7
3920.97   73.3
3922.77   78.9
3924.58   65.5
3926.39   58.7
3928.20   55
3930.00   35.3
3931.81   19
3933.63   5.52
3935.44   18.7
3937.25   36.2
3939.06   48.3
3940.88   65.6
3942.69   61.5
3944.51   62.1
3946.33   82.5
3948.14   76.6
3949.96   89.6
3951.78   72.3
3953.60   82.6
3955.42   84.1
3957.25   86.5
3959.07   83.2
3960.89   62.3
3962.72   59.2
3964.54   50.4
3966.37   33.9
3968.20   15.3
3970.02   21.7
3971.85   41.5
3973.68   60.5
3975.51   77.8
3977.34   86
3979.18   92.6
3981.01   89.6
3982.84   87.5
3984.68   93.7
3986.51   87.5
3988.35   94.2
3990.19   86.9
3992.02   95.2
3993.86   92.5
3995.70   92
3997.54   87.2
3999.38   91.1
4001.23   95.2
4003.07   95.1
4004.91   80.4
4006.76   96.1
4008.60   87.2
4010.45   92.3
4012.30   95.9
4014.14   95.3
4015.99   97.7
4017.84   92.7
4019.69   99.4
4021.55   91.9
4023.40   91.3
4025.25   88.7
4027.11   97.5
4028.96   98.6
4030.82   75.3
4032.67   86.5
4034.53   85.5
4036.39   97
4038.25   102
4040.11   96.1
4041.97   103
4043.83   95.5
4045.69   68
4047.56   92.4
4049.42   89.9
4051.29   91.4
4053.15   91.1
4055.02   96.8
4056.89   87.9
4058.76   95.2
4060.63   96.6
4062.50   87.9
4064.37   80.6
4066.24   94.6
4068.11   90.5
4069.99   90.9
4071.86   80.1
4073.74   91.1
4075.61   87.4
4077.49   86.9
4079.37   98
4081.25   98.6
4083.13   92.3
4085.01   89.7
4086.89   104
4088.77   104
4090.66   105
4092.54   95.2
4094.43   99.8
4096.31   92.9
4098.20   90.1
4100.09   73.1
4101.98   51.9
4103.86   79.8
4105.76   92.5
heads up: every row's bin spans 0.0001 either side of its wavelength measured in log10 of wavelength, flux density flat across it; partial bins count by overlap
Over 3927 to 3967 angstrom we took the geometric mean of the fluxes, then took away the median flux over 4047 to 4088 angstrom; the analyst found -41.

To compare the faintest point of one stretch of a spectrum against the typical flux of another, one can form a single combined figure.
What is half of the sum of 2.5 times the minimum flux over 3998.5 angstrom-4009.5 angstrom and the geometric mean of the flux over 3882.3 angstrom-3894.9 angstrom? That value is 136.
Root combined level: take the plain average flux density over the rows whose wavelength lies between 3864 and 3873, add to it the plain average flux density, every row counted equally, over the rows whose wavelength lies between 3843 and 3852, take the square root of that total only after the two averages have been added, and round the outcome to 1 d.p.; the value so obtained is 13.3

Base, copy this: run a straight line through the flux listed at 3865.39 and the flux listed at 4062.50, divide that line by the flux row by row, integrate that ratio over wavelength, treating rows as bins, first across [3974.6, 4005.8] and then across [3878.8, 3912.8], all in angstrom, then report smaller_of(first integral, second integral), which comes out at 31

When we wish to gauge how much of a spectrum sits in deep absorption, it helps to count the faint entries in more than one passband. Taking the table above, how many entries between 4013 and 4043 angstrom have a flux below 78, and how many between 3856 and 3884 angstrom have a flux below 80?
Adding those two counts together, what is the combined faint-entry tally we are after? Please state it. 8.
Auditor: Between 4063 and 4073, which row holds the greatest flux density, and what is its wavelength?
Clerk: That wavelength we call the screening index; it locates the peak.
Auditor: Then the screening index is 4066.24 angstrom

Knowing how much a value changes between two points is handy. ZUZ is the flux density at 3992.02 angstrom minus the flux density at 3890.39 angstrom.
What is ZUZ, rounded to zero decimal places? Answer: 28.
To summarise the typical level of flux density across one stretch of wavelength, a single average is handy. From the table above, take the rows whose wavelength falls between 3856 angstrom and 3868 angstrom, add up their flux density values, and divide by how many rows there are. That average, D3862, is 85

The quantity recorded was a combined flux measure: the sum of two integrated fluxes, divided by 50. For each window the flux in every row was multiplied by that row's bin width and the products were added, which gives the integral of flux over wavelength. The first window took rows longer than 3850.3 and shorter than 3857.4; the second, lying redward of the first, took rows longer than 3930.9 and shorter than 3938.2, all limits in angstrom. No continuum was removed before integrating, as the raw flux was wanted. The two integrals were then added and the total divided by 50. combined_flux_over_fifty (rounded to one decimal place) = 15.4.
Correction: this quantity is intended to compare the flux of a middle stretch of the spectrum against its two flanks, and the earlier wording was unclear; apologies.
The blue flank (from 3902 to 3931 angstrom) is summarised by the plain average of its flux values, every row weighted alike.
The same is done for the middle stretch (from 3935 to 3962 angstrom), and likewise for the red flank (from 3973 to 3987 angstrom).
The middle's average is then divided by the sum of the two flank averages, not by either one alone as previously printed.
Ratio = 0.43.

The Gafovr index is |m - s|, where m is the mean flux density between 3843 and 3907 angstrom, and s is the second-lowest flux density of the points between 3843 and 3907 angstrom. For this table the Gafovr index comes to 19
